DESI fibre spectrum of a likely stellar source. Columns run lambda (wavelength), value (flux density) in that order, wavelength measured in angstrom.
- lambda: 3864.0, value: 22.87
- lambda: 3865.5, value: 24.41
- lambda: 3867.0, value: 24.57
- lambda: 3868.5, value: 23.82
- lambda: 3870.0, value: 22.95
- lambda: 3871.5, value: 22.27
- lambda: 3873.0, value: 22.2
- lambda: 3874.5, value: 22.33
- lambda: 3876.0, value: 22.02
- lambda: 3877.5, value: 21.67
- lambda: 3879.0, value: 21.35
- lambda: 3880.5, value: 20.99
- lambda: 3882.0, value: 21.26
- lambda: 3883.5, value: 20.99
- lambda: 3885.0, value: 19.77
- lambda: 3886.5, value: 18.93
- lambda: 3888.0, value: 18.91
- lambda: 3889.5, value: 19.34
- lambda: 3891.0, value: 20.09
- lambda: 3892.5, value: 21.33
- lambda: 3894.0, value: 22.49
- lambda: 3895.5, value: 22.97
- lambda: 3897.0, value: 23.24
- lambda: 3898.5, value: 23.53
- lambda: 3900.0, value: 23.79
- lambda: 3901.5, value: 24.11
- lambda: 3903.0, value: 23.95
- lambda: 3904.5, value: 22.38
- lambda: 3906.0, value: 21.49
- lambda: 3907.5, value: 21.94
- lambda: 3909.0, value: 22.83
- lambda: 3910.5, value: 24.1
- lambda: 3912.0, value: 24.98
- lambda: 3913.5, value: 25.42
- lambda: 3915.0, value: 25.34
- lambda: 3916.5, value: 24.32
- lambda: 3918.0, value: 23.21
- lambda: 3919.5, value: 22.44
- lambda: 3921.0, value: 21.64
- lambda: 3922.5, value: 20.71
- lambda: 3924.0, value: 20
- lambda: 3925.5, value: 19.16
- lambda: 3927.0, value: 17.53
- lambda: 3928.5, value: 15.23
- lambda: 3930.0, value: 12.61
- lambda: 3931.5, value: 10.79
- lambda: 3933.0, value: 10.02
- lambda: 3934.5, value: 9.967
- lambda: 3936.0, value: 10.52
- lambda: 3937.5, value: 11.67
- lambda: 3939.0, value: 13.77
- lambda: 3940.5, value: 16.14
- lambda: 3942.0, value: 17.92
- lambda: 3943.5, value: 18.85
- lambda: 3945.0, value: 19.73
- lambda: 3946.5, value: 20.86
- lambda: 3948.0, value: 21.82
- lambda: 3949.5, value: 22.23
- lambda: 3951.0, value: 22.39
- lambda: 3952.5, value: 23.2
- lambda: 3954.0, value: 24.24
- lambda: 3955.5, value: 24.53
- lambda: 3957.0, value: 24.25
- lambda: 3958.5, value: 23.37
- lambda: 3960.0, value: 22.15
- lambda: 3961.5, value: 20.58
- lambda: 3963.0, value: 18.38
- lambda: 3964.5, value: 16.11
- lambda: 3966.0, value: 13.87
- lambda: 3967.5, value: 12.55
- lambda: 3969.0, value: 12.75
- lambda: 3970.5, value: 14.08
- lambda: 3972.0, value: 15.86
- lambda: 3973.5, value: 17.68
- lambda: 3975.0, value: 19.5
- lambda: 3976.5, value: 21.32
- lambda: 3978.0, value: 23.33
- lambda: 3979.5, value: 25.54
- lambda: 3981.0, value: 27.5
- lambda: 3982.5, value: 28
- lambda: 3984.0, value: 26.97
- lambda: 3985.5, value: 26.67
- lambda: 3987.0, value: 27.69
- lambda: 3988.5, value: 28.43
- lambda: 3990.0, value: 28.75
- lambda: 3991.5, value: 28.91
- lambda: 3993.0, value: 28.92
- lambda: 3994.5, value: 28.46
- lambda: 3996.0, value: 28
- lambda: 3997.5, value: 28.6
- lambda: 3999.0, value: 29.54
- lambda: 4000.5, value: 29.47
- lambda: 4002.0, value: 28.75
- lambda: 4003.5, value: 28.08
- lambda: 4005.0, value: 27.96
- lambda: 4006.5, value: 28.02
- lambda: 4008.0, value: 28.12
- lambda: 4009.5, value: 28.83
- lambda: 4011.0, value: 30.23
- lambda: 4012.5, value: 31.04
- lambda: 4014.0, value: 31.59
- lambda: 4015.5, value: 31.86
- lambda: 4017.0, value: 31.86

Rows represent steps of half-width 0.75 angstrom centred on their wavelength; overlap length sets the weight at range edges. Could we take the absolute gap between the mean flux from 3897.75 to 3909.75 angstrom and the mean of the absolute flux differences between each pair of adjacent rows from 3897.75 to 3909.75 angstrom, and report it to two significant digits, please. 22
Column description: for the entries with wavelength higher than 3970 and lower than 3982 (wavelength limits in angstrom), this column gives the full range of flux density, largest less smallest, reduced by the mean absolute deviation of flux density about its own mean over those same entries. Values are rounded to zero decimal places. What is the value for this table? 10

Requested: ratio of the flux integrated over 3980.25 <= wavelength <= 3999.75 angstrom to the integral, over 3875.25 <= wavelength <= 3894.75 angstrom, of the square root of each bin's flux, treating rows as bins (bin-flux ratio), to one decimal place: 6.2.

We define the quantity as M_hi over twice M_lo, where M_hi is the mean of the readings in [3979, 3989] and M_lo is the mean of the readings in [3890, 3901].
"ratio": 0.61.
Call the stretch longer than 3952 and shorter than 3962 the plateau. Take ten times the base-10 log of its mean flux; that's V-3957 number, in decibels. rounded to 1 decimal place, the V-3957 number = 13.7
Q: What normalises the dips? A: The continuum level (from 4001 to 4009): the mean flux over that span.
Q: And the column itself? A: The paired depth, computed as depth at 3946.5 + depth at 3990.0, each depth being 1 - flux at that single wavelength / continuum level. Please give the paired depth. 0.24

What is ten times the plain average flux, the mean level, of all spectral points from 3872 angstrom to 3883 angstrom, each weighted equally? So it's 217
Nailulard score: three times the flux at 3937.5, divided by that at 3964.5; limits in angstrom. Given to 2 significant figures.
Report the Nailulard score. 2.2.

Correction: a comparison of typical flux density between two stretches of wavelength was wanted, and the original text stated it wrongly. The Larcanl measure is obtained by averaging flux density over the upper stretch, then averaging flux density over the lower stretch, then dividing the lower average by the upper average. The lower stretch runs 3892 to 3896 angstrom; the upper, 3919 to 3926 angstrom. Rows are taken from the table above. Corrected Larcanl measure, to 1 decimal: 1.1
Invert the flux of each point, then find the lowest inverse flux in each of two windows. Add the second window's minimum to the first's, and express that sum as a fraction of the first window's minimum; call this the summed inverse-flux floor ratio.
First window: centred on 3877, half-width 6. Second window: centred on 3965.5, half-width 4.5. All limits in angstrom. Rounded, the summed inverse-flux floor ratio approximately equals 2.09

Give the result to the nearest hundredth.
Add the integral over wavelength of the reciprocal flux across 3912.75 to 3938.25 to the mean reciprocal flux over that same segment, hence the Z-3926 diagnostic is 1.68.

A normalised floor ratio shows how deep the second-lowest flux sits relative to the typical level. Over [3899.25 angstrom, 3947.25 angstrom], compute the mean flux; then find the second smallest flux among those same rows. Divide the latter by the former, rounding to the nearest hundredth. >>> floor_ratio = 0.52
